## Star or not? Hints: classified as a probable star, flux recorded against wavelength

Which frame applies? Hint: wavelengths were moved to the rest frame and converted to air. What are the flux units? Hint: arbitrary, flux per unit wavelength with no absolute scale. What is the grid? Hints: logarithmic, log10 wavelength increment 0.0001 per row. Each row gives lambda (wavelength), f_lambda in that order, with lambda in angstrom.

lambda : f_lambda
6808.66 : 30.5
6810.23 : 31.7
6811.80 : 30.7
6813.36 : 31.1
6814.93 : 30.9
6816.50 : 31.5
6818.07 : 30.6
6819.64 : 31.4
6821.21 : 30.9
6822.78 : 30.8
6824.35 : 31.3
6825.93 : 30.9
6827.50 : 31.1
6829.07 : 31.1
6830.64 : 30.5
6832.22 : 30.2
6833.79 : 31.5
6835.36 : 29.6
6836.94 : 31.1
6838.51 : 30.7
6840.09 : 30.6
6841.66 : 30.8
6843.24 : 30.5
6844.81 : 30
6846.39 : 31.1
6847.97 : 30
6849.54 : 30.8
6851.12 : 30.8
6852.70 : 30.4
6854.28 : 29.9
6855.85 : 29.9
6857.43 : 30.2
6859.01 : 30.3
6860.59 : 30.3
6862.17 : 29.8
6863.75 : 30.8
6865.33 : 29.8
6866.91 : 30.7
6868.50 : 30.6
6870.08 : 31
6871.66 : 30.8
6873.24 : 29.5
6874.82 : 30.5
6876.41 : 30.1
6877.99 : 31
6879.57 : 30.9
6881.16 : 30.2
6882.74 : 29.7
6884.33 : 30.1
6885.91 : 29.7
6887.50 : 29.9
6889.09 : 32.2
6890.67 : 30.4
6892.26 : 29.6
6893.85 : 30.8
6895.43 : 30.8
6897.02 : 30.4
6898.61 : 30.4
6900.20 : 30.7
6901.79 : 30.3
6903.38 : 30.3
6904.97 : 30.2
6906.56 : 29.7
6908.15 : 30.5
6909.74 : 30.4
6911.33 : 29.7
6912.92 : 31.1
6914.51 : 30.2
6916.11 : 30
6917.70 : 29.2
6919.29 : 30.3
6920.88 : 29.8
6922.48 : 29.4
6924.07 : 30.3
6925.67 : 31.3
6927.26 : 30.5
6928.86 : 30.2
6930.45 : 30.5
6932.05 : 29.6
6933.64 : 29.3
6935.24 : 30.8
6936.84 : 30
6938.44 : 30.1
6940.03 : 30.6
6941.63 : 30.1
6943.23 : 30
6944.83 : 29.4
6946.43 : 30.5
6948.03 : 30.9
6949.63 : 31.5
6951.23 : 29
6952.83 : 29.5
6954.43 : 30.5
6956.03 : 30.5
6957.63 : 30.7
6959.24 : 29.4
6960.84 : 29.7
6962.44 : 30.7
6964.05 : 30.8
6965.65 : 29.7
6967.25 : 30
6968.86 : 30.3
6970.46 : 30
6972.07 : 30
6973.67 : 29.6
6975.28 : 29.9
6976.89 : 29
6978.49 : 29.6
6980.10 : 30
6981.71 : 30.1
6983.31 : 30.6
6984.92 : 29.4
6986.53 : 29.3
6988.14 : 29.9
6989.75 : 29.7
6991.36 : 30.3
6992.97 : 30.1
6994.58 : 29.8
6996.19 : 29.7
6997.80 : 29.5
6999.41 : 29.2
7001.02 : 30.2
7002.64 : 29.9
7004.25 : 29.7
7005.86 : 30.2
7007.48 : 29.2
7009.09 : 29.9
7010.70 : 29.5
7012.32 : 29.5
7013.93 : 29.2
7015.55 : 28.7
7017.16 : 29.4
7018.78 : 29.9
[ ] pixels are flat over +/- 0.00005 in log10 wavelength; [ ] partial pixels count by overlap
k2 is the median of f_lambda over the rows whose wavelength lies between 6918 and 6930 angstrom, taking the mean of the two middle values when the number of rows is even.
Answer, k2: 30.3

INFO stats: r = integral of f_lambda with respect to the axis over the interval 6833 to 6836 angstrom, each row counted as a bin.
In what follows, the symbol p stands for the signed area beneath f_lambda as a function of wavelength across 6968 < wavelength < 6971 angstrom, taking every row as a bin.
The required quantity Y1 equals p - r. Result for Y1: -2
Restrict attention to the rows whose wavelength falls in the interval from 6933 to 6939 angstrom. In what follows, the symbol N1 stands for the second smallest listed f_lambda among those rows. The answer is 30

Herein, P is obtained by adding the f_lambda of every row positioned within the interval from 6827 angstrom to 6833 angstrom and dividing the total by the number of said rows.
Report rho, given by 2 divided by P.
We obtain 0.0651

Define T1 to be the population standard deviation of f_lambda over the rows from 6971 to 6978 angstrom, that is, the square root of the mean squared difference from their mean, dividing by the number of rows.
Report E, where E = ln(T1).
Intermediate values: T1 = 0.39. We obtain -0.9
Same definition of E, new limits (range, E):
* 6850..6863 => -1.2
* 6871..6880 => -0.6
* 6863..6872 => -1.0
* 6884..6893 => -0.1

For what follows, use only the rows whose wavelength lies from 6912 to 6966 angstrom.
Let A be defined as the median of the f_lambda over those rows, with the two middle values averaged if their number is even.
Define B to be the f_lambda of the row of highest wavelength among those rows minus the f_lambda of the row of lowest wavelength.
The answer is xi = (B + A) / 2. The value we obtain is 14.4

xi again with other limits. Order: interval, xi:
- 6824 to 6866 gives 14.5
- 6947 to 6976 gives 14.5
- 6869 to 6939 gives 14.7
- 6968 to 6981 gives 14.8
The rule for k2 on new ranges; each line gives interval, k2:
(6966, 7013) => 29.9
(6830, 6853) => 30.6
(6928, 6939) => 30.1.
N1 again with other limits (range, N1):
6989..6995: 29.8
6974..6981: 29.6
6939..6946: 30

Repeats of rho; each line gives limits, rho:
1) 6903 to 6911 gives 0.0662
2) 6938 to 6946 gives 0.0666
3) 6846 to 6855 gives 0.0656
